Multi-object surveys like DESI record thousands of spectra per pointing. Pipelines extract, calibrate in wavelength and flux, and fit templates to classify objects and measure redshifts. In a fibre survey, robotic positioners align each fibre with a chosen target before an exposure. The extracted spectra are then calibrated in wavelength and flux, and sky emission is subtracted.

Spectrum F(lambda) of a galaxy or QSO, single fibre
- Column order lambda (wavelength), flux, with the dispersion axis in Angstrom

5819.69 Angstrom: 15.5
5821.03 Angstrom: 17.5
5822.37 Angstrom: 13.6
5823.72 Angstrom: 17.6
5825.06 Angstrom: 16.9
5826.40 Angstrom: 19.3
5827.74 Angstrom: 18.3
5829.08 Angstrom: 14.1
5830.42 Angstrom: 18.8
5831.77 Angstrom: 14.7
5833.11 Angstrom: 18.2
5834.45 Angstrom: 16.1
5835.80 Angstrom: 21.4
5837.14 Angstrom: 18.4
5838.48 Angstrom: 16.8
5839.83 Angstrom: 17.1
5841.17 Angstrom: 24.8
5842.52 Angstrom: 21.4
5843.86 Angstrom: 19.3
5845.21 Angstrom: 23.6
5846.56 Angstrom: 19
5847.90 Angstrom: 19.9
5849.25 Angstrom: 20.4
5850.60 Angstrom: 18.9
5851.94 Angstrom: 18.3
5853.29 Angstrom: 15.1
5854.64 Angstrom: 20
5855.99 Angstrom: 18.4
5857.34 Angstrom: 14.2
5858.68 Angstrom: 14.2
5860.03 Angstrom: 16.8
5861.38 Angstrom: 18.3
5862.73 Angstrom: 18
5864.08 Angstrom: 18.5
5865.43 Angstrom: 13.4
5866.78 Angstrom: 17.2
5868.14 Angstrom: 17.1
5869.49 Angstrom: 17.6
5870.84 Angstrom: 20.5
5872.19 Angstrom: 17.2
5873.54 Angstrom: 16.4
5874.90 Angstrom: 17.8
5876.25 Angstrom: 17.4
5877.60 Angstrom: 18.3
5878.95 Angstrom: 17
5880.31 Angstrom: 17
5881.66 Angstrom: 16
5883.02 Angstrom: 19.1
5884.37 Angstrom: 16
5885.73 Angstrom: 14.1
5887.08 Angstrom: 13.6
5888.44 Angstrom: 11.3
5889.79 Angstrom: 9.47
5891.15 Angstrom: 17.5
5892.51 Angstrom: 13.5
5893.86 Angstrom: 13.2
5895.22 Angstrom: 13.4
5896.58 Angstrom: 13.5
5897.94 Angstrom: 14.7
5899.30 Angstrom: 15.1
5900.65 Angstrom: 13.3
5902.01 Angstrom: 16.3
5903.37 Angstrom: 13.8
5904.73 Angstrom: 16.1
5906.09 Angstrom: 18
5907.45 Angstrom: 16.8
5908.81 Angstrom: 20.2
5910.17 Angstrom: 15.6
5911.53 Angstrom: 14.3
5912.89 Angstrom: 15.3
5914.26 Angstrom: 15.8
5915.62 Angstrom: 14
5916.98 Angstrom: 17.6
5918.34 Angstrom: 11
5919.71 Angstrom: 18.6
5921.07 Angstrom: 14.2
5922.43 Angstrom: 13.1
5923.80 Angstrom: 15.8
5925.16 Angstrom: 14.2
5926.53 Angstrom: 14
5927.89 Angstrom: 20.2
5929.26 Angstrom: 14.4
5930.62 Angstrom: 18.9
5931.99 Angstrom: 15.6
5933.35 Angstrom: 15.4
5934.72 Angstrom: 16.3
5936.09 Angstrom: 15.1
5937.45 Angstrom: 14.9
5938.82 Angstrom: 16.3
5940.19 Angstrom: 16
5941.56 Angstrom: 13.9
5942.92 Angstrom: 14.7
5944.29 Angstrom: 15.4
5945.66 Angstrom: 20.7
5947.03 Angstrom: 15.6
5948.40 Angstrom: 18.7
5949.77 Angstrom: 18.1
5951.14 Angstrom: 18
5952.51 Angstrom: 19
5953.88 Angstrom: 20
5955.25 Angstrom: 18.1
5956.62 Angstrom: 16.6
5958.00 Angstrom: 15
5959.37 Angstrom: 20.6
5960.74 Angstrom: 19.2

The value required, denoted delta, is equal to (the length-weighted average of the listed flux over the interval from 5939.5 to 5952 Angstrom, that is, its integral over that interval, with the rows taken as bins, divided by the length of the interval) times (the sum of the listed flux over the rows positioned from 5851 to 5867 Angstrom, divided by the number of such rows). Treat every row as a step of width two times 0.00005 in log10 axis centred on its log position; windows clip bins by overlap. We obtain 284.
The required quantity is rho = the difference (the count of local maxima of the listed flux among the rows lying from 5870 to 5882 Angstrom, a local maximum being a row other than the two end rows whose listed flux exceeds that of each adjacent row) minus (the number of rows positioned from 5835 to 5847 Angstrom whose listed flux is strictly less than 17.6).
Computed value 0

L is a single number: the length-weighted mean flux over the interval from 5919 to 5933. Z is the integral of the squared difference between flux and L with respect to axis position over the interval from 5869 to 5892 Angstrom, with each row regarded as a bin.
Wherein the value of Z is 169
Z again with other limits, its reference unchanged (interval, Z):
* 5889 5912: 149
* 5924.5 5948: 94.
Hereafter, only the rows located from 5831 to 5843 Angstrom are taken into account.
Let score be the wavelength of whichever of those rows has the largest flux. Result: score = 5841.17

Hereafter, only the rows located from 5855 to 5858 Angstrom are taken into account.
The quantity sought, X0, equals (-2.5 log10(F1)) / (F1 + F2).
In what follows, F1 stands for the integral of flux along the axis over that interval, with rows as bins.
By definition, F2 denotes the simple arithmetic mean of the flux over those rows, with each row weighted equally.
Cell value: -0.0640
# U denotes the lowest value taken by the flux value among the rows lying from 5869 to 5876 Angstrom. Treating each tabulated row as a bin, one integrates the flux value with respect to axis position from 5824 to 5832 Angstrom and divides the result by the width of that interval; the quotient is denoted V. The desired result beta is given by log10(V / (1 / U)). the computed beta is 2.45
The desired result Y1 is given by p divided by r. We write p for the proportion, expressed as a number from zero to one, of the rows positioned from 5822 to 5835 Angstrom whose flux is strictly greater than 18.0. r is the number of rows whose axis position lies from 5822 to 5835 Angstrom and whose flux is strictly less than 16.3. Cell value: 0.10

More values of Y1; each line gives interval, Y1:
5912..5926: 0.01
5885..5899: 0.00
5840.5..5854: 0.90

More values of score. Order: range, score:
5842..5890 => 5845.21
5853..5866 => 5854.64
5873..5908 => 5883.02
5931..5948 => 5945.66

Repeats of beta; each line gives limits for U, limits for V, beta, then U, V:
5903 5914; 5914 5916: 2.31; 13.8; 14.9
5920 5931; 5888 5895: 2.23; 13.1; 13.1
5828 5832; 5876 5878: 2.40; 14.1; 17.9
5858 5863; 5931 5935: 2.35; 14.2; 15.9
